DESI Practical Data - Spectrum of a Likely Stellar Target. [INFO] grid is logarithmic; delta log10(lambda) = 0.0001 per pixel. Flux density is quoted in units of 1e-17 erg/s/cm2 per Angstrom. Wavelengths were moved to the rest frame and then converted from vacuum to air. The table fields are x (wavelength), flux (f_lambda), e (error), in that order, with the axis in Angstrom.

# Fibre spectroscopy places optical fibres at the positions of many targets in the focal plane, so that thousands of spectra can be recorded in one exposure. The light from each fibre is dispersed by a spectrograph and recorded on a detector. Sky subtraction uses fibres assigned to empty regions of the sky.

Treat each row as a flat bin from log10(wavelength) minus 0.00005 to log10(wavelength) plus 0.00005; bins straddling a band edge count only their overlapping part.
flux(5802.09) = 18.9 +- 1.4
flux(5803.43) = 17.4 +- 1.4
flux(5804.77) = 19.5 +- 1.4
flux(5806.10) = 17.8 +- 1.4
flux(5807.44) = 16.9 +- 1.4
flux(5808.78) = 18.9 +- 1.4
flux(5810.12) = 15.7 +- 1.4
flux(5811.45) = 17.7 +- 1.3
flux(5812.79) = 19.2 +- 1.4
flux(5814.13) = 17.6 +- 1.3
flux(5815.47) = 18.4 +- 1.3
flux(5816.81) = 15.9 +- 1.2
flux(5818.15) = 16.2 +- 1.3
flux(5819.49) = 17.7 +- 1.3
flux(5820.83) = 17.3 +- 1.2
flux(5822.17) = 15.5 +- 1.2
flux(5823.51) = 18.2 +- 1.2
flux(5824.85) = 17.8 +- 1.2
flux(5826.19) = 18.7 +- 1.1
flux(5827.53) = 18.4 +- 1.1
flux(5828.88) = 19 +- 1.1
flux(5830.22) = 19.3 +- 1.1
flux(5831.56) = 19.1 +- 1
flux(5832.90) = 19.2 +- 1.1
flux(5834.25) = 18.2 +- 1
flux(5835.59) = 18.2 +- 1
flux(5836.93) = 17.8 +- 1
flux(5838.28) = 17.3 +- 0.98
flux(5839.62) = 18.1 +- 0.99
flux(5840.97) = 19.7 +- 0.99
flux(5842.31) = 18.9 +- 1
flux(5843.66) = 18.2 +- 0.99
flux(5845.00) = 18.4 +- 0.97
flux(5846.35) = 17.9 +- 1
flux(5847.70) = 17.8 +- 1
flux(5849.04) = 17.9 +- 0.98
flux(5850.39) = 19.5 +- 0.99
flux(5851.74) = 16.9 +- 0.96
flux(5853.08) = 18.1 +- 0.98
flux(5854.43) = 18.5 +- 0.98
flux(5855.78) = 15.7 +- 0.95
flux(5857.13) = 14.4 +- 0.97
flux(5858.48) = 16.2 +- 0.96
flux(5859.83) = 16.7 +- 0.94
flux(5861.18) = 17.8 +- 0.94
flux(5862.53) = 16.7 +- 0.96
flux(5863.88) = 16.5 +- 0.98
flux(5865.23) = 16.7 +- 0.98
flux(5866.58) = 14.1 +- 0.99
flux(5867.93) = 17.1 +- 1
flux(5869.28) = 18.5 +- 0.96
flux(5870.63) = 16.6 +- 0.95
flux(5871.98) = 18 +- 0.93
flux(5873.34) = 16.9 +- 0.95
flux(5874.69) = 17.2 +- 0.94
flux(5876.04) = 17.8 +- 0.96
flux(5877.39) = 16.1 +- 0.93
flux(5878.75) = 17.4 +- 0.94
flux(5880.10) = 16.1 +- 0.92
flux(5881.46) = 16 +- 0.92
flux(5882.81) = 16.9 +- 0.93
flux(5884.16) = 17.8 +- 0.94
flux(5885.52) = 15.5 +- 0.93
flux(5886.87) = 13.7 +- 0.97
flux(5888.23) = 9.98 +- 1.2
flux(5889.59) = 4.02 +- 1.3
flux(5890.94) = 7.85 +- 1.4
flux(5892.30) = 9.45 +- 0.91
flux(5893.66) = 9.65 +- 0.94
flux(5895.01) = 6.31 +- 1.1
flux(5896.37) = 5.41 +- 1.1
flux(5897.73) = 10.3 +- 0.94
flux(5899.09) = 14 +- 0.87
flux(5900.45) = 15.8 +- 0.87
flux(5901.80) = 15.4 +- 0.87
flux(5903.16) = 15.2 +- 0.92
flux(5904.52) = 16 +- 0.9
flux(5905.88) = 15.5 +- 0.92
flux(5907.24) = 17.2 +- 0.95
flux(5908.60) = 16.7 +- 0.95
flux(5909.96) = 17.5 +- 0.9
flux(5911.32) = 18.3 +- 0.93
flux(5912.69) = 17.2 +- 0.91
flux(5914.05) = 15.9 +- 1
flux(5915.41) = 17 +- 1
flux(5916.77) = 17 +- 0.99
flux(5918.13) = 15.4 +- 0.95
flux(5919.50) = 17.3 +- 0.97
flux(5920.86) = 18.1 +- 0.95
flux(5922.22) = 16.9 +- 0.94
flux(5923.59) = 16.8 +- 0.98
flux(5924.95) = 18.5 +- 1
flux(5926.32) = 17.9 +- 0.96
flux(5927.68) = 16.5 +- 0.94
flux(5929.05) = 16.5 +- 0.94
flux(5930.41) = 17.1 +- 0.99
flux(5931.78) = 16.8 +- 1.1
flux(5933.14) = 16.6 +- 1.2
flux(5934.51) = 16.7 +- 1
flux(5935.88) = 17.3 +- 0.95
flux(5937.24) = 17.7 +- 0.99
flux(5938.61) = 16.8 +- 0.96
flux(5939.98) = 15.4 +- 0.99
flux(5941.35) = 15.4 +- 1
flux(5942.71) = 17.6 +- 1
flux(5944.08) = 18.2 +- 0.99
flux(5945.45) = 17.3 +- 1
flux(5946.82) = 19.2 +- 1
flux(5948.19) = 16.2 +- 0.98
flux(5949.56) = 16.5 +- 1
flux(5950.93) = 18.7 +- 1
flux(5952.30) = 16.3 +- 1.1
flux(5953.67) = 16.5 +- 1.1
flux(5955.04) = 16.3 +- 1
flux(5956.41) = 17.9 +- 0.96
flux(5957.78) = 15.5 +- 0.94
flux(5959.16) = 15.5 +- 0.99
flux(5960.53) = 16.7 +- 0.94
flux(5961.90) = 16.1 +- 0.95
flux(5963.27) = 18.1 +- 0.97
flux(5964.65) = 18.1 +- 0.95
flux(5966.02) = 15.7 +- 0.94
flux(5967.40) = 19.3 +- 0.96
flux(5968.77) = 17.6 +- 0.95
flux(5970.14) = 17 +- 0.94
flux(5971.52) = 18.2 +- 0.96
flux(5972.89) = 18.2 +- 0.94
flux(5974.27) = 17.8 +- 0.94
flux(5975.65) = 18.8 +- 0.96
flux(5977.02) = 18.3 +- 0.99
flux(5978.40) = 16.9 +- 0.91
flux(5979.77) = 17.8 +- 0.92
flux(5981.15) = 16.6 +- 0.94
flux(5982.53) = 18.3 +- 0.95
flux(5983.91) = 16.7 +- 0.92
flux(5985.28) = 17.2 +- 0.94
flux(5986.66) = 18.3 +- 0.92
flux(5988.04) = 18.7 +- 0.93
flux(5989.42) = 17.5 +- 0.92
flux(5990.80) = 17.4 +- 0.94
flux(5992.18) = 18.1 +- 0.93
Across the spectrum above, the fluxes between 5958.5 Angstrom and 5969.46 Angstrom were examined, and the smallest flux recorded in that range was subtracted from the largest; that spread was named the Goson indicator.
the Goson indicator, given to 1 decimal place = 3.8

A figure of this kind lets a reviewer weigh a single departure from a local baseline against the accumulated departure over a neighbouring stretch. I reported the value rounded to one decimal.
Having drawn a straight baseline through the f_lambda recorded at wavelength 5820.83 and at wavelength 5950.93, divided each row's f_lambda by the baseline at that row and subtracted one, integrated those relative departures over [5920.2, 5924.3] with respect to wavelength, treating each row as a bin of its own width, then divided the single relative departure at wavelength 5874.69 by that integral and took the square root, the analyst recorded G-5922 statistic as 0.4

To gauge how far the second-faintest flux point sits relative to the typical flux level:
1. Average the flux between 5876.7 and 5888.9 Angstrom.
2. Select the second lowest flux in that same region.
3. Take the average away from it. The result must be -1.8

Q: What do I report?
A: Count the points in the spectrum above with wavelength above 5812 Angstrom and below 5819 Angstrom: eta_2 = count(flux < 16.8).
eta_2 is 2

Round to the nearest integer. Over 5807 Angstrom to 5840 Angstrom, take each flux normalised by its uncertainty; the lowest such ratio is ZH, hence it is 11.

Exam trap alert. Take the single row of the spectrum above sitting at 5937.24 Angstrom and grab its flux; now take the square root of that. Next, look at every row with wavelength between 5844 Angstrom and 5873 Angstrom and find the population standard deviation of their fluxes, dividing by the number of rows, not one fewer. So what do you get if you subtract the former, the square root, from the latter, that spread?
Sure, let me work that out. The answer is -2.9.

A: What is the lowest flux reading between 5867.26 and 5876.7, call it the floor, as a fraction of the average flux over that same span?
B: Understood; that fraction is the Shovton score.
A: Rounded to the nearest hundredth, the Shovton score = 0.95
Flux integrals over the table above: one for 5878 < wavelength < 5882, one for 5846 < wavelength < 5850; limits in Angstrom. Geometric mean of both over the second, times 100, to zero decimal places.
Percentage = 96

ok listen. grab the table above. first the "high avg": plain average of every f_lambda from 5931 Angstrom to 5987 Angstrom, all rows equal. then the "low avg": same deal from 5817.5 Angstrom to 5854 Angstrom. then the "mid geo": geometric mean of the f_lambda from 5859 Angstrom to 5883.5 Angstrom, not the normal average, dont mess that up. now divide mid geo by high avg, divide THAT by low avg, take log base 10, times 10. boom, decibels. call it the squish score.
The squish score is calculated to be -12.7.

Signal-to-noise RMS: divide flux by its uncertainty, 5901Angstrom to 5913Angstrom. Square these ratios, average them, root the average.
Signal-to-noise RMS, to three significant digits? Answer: 18.1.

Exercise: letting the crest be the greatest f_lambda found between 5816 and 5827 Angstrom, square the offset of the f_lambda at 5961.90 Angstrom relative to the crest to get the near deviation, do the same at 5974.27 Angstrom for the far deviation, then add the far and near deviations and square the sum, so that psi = 57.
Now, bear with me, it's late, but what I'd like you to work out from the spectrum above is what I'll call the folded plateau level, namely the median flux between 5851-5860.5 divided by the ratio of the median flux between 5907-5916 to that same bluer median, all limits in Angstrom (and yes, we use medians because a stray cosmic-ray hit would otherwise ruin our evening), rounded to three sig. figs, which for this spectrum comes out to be 16.2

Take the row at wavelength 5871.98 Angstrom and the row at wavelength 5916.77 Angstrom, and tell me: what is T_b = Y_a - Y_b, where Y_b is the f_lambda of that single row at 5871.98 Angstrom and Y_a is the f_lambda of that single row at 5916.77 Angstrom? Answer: -1.0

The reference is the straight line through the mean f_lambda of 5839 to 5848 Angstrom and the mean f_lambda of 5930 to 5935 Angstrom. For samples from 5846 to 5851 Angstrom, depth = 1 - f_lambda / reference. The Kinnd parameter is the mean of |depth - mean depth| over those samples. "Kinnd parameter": 0.034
